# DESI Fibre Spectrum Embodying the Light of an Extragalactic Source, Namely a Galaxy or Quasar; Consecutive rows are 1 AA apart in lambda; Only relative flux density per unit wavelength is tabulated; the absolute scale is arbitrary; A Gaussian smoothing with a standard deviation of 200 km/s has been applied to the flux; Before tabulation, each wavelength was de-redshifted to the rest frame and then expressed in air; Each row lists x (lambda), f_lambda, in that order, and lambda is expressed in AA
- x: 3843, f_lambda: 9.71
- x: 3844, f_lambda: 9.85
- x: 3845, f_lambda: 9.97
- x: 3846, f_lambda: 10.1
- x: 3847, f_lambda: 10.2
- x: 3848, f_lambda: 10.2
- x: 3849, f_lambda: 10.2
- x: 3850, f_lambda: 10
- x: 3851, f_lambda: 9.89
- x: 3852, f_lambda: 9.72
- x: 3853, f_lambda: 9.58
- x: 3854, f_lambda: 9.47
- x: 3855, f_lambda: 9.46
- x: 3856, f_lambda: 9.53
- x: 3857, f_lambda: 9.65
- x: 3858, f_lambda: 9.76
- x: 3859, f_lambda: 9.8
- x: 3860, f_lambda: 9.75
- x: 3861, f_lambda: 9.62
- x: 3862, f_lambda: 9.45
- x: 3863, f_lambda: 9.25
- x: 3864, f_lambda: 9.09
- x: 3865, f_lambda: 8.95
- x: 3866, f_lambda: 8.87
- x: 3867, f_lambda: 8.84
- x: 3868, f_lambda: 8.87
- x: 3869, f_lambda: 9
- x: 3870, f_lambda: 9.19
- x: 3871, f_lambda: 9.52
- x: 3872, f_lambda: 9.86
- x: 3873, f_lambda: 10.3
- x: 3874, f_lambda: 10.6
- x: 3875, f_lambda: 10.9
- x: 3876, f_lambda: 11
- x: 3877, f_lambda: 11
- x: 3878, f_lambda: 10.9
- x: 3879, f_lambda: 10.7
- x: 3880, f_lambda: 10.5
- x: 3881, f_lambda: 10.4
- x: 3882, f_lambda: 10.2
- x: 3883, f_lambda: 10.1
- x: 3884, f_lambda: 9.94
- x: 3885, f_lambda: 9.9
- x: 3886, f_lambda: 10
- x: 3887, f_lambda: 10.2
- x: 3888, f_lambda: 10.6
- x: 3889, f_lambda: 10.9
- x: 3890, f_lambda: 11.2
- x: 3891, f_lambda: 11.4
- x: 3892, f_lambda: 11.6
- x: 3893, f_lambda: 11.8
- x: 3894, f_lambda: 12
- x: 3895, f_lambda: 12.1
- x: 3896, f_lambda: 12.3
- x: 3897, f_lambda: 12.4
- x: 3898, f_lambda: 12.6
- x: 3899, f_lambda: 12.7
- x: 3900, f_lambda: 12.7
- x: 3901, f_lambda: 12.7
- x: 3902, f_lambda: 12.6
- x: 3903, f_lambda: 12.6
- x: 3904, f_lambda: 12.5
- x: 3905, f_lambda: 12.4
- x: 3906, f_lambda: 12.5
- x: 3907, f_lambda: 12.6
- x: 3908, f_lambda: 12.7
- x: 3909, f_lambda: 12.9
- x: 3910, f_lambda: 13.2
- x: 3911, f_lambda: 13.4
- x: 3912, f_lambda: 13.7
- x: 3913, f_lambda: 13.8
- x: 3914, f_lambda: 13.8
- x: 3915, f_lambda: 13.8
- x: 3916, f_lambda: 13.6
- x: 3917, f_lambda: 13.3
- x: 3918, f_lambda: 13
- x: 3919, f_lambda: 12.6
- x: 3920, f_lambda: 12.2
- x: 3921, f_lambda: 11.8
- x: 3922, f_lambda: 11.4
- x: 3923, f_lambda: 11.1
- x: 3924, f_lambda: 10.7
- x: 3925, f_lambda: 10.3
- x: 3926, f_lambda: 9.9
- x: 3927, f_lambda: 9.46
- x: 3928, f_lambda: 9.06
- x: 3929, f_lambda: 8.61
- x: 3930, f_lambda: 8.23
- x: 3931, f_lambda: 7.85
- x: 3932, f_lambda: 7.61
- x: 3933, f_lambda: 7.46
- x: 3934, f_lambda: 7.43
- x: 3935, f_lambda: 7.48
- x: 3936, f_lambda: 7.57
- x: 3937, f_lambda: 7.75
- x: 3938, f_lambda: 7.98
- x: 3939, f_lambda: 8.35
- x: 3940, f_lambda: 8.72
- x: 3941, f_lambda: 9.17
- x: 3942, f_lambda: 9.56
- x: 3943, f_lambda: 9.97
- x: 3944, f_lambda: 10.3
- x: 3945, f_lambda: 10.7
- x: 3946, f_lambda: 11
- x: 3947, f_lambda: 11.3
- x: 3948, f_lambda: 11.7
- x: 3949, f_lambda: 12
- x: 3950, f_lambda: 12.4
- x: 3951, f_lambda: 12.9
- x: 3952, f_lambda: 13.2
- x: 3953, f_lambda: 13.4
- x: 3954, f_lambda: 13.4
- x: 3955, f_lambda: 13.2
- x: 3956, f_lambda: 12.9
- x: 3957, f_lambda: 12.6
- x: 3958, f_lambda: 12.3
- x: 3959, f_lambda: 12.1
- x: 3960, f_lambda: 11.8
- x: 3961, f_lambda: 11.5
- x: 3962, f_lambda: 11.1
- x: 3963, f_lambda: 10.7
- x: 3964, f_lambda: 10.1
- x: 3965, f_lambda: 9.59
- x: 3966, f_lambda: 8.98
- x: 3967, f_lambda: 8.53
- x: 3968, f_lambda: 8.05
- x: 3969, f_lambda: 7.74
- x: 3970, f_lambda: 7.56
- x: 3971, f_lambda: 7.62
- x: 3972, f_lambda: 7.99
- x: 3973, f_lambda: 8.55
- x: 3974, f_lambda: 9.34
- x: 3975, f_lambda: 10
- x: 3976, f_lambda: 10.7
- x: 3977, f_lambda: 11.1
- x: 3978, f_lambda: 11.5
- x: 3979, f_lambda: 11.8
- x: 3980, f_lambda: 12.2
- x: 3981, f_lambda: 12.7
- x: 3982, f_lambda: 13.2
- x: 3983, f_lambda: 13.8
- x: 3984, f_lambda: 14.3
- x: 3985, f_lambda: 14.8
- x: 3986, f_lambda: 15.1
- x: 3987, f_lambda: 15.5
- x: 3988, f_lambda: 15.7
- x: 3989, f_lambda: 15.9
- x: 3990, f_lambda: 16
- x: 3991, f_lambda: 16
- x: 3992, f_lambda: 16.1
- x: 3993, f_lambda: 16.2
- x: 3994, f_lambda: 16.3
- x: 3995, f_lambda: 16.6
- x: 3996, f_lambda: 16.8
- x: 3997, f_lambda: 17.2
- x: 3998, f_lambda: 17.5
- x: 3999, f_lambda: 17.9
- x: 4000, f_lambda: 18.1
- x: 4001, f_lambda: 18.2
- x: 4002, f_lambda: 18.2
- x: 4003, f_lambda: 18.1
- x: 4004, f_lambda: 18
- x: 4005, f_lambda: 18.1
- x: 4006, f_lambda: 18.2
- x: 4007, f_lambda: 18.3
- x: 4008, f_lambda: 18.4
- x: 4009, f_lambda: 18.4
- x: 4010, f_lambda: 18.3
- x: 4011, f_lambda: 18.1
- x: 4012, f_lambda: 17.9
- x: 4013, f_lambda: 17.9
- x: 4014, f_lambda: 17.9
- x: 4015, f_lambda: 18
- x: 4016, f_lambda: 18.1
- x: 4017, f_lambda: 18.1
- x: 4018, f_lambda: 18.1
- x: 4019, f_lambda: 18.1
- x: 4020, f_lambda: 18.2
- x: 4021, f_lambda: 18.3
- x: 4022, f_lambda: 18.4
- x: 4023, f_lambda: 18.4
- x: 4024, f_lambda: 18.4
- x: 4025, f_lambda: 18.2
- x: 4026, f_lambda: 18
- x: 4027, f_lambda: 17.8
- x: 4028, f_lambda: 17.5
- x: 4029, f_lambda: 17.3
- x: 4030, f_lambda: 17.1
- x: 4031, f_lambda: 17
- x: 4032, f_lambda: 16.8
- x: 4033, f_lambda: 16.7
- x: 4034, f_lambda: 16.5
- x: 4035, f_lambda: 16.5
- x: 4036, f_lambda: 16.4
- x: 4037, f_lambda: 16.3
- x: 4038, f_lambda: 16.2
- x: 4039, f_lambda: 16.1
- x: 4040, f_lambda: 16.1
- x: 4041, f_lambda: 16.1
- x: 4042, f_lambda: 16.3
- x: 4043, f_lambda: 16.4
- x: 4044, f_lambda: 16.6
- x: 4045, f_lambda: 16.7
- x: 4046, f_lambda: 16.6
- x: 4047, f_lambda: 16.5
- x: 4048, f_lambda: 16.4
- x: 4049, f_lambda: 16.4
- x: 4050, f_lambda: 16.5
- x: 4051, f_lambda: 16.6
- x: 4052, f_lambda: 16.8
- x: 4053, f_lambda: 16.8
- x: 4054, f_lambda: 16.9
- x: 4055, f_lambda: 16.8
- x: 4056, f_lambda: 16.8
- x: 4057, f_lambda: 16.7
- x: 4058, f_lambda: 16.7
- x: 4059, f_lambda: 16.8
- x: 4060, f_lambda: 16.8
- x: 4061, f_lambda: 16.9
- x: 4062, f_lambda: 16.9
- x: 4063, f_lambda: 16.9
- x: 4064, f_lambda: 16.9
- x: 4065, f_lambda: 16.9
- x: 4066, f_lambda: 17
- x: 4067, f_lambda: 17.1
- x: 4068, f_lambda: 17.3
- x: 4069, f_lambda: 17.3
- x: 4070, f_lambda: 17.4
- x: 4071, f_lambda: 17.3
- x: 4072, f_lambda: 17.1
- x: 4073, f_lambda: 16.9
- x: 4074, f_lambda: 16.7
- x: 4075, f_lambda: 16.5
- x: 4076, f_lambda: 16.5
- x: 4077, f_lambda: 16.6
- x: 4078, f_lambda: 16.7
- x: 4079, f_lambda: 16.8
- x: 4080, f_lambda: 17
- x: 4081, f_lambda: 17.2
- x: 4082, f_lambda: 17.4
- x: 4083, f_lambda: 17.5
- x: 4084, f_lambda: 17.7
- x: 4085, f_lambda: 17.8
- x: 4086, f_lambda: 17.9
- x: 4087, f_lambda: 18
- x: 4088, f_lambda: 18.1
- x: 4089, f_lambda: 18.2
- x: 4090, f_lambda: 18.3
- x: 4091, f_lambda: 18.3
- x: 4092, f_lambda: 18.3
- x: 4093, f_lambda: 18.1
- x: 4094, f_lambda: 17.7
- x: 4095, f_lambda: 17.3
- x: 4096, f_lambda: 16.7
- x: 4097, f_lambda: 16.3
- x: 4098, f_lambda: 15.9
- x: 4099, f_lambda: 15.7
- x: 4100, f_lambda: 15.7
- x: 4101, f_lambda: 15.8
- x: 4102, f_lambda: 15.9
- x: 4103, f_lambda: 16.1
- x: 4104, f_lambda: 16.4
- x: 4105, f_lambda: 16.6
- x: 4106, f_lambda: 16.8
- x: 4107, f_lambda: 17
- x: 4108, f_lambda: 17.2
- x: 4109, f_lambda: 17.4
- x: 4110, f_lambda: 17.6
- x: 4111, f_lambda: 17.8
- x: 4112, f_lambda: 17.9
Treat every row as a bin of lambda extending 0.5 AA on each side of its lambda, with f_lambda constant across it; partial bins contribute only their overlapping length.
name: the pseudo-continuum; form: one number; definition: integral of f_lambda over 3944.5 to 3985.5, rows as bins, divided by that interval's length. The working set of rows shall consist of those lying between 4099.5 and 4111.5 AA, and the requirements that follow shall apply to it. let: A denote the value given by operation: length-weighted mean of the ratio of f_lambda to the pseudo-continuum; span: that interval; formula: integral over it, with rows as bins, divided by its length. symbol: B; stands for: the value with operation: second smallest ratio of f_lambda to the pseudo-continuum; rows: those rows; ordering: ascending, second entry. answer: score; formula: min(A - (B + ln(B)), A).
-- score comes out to -0.26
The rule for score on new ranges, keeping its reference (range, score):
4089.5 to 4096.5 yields -0.39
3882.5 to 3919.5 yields 0.32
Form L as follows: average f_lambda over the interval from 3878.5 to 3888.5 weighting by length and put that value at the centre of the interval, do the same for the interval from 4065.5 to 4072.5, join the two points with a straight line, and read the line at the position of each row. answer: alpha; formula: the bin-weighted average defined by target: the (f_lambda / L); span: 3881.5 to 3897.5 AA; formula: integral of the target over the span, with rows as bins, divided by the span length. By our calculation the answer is 1.05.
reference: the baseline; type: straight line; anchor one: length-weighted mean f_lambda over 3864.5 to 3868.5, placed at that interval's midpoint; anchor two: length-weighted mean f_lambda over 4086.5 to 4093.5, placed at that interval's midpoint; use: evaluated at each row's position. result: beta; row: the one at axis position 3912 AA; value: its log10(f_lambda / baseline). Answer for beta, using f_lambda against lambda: 0.10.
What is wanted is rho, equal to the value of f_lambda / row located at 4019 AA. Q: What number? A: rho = 18.1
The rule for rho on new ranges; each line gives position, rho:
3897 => 12.4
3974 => 9.34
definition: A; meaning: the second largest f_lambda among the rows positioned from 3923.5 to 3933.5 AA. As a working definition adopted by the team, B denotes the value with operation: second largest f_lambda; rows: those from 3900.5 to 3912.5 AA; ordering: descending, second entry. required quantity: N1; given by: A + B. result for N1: 24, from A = 10.3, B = 13.4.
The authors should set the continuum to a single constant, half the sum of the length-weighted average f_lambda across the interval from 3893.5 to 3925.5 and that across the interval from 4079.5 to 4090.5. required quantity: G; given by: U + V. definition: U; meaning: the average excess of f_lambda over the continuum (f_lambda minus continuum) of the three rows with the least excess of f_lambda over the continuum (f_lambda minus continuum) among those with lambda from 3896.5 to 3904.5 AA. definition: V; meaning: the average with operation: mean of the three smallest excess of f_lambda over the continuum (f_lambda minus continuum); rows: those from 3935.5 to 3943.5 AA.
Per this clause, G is -10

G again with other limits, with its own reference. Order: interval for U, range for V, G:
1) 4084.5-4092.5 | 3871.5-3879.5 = -2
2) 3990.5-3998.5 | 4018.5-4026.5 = 4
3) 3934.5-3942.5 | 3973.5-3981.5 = -13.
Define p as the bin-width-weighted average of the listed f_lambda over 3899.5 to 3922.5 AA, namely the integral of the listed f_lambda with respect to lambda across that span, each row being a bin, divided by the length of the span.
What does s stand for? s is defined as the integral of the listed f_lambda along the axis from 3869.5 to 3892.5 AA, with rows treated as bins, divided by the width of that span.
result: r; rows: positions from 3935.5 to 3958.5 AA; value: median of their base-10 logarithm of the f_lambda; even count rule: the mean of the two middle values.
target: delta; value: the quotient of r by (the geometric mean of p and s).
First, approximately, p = 12.9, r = 1.05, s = 10.5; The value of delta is 0.091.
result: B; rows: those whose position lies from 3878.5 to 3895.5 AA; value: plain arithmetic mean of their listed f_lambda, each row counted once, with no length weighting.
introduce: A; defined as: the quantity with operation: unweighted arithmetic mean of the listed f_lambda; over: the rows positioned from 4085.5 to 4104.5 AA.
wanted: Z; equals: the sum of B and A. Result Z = 27.9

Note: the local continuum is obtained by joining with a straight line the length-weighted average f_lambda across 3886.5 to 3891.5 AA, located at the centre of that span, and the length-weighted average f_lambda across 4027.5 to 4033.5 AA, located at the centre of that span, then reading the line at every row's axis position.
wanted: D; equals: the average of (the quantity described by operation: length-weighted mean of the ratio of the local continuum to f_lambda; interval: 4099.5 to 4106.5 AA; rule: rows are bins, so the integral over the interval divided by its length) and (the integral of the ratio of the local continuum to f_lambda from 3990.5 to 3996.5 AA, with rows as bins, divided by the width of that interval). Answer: 1.10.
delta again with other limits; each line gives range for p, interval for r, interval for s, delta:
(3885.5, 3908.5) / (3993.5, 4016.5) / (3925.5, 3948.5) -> 0.121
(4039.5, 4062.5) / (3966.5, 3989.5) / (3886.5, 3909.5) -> 0.075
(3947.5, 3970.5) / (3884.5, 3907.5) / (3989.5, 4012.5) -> 0.078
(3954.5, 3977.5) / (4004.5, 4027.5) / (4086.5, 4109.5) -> 0.096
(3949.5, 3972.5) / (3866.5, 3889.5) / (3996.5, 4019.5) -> 0.072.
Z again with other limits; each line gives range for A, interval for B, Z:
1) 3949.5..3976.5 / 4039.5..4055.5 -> 27.2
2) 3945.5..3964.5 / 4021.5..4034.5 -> 29.6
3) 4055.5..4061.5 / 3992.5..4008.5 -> 34.4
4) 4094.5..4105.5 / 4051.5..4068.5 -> 33.1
